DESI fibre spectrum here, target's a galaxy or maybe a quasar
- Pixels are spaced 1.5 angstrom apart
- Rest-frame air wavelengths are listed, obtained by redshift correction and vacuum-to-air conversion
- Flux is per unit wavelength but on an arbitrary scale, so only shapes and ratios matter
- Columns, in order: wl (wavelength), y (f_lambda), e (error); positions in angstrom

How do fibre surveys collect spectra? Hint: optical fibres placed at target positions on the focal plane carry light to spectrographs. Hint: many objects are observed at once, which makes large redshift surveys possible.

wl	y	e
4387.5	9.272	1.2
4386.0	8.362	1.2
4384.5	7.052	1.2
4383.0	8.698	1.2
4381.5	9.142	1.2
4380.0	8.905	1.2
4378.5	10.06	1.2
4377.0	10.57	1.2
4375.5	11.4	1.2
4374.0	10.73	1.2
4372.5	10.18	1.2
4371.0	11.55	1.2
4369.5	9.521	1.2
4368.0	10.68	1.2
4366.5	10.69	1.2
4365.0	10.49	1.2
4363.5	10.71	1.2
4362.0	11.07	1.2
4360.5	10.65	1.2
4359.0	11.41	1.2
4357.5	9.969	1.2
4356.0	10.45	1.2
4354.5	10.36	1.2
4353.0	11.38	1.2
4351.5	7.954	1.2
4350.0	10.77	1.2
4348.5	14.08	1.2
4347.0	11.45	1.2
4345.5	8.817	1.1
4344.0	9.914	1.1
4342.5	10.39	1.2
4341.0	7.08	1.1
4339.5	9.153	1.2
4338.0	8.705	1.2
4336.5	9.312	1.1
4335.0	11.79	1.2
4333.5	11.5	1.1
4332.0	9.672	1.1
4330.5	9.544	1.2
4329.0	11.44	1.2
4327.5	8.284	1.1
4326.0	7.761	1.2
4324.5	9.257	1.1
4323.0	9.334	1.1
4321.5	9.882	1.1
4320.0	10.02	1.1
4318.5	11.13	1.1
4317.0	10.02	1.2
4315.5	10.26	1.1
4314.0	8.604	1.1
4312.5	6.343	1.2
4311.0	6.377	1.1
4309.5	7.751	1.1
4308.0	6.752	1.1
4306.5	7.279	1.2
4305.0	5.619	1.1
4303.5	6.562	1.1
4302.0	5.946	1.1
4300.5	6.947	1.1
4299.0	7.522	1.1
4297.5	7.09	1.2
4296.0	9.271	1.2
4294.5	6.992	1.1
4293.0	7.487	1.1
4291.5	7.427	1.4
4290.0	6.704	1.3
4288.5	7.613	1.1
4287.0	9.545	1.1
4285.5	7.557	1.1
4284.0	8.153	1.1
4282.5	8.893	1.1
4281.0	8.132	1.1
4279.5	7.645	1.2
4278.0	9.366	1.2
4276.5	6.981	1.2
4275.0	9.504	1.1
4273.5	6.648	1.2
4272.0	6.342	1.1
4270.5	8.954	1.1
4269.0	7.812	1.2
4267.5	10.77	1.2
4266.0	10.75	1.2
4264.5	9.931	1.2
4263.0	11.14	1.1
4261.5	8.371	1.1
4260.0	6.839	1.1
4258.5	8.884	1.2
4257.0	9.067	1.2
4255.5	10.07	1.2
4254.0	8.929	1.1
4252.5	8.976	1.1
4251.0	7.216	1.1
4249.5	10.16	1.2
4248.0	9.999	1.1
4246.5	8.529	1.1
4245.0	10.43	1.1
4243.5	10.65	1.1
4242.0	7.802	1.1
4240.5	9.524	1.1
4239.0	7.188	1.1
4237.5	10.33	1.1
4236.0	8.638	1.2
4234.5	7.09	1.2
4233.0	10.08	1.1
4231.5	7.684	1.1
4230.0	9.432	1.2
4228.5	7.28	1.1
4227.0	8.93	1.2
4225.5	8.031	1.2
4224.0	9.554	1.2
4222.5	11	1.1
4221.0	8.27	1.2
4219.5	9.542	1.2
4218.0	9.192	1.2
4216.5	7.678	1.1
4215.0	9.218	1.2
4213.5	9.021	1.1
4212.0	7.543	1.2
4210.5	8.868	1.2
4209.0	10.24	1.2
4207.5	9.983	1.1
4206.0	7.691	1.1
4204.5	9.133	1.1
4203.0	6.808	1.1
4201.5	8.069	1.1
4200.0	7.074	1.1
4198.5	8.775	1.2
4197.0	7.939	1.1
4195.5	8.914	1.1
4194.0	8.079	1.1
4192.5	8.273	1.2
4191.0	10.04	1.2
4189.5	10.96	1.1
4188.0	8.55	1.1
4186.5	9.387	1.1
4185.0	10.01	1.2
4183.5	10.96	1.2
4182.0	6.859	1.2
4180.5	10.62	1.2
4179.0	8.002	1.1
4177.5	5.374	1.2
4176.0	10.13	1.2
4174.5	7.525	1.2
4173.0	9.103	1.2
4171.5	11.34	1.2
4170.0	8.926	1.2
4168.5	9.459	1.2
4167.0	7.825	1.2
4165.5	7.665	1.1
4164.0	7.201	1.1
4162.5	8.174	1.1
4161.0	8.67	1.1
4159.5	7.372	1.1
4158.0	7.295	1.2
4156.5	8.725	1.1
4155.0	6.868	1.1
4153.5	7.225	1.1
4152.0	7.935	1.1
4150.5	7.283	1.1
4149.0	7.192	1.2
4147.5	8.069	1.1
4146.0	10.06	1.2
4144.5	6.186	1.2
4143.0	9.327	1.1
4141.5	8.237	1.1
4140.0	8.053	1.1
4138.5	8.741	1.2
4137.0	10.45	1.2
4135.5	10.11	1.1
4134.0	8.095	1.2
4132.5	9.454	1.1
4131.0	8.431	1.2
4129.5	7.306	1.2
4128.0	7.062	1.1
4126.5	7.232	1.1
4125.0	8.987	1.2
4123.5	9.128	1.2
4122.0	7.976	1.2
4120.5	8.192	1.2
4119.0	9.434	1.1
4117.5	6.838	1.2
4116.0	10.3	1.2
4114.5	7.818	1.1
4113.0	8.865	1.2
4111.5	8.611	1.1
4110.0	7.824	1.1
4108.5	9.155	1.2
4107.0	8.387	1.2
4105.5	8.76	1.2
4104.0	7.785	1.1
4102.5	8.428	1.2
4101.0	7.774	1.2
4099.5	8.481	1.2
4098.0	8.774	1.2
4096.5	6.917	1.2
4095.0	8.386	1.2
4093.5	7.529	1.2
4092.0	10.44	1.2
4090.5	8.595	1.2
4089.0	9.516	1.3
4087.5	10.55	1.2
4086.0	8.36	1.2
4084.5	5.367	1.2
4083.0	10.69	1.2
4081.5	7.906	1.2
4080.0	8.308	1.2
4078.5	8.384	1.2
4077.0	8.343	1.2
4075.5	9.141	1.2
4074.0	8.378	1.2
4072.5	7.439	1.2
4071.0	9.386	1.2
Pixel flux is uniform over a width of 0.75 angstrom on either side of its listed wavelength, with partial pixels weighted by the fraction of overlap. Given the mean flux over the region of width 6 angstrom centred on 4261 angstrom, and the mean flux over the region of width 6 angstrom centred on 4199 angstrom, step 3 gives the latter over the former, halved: 0.452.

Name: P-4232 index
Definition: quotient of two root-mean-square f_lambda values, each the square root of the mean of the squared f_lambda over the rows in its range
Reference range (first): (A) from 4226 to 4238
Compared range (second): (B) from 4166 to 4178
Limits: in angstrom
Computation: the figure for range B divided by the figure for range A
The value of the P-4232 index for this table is 1.01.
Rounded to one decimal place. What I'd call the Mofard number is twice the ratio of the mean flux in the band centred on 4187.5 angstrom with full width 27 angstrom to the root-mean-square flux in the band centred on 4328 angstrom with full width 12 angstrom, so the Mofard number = 1.8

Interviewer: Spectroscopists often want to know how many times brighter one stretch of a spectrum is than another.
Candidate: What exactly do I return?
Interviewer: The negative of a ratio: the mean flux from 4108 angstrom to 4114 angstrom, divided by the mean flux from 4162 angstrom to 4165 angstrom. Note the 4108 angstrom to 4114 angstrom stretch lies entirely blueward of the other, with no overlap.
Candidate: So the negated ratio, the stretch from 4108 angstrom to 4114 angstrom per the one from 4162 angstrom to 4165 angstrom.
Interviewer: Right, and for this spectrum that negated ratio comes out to -1.12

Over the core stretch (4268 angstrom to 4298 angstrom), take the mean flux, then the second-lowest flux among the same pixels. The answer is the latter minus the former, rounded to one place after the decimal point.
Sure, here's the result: -1.3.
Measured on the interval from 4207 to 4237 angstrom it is -1.6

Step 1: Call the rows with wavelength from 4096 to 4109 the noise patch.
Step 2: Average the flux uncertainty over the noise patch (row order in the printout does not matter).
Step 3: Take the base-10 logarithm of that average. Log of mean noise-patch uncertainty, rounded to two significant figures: 0.075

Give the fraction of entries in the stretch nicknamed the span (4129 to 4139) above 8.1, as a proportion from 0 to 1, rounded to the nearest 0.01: 0.71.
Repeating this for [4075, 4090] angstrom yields 0.80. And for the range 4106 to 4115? 0.67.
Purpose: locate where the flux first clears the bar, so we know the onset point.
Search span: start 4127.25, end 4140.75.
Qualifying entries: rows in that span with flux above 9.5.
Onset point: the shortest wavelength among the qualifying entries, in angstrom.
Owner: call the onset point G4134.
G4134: 4135.5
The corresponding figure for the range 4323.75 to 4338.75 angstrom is 4329.0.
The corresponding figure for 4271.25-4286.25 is 4275.0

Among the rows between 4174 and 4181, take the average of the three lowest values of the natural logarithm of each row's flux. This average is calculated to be 1.93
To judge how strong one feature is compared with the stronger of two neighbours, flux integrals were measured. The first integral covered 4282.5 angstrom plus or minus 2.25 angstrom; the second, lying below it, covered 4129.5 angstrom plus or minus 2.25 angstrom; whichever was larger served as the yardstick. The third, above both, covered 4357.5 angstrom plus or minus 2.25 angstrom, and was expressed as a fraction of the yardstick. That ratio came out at 1.26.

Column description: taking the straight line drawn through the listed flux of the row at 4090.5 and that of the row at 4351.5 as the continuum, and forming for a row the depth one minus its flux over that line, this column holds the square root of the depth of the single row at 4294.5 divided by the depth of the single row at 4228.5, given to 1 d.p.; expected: 1.1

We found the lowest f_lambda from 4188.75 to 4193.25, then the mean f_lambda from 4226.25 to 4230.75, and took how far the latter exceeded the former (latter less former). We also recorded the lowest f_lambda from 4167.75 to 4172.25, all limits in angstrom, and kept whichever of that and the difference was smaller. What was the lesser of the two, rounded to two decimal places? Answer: 0.27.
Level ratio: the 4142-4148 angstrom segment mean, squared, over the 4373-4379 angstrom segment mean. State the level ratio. 6.6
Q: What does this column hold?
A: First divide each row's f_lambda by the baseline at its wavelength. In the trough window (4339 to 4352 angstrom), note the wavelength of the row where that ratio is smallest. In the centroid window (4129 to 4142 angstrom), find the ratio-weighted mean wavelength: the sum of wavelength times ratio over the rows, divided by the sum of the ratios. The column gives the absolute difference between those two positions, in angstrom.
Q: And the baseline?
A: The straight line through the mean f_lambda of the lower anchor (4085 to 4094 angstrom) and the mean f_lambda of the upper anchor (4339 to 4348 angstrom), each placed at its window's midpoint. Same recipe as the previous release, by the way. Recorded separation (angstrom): 205.4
